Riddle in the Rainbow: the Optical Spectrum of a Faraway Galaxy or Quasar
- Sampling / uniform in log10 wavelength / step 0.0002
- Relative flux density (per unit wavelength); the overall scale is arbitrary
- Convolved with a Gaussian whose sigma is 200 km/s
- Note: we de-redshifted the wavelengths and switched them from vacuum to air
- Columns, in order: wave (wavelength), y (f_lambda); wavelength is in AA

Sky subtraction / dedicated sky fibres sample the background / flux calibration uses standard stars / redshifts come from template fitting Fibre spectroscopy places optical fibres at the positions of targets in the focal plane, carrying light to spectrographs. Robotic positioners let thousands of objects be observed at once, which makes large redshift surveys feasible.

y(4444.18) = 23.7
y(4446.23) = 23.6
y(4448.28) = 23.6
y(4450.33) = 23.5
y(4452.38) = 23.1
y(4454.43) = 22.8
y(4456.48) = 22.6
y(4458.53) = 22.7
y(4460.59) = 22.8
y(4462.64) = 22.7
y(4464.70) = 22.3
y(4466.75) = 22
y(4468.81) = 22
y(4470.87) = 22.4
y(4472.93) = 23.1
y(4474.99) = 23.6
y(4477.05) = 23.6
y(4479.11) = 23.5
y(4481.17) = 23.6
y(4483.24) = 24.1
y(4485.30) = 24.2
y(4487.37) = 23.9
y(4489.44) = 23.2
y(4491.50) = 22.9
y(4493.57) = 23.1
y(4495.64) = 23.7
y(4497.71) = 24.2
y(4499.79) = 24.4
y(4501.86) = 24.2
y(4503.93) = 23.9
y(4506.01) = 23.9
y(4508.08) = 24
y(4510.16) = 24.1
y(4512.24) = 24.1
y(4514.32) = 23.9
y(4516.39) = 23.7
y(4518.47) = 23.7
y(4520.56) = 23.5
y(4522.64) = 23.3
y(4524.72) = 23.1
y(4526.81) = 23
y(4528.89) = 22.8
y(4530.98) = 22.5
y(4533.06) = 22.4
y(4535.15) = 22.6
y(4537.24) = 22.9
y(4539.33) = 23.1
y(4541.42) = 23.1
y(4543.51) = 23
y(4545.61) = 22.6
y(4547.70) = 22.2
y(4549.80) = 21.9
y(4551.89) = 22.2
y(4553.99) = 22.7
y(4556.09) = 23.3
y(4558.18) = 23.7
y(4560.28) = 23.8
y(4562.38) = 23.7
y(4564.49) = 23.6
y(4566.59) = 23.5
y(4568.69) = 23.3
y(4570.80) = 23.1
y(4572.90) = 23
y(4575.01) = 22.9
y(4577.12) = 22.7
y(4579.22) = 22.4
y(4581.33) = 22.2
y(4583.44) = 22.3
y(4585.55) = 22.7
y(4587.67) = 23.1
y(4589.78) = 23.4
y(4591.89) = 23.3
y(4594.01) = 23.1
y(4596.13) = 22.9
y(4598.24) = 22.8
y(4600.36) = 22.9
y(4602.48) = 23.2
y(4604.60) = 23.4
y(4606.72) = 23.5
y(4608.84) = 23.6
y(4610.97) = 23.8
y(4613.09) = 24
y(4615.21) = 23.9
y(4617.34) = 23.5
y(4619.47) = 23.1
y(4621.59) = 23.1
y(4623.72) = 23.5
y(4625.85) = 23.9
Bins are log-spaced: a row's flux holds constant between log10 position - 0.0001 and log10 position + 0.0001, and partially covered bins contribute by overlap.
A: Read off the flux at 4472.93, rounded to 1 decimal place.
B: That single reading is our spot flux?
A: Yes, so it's 23.1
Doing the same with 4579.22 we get 22.4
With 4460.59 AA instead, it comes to 22.8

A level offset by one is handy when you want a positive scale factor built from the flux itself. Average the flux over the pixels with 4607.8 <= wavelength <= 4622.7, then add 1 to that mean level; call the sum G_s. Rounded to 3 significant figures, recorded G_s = 24.6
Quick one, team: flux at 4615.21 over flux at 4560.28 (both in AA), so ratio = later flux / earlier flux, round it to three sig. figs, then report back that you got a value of 1.00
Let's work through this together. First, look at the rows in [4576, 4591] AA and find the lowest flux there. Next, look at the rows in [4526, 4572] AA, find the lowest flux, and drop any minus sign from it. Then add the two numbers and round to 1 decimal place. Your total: 44.1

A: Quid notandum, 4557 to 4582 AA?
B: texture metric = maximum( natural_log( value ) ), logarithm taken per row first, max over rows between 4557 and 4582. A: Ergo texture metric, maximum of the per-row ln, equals 3.170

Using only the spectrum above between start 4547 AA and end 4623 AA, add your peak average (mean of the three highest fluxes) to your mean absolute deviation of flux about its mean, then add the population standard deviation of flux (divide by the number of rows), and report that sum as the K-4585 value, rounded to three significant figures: 24.9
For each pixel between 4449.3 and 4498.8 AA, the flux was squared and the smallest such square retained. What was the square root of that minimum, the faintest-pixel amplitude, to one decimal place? 22.0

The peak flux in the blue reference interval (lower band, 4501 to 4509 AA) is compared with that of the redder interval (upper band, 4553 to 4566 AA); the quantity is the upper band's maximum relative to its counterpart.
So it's 0.98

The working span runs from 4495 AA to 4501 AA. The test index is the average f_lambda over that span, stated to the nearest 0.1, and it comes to 24.1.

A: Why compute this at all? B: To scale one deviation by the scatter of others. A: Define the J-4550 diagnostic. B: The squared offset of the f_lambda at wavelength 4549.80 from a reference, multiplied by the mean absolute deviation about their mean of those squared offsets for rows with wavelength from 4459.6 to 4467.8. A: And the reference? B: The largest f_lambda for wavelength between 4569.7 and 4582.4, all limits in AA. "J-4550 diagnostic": 0.58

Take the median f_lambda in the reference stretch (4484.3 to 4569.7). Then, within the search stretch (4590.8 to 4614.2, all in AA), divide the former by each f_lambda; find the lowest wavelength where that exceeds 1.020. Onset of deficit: 4598.24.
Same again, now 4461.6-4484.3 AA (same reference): 4462.64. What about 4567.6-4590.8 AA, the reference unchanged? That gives 4577.12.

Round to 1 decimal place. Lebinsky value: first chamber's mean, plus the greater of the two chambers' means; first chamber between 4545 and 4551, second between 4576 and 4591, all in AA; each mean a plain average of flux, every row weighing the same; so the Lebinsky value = 44.9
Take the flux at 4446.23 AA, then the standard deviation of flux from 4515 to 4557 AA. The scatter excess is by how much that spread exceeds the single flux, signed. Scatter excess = -23.1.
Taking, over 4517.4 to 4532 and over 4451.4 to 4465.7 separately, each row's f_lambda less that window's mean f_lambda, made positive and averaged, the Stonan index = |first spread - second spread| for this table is 0.16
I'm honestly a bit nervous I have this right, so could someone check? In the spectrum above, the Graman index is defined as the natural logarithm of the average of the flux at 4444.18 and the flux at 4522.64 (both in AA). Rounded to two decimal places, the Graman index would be 3.16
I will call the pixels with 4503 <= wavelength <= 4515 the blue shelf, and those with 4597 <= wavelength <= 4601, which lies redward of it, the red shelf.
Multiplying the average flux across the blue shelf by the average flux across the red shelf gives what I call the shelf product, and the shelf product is 548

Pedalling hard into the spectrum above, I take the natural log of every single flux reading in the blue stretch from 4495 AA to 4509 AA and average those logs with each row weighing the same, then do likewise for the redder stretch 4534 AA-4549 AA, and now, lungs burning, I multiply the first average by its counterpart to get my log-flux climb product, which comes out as 9.9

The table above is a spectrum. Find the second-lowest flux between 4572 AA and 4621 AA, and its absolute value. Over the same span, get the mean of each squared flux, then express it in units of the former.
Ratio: 24.0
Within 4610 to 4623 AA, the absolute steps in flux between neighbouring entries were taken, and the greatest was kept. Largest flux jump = 0.40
